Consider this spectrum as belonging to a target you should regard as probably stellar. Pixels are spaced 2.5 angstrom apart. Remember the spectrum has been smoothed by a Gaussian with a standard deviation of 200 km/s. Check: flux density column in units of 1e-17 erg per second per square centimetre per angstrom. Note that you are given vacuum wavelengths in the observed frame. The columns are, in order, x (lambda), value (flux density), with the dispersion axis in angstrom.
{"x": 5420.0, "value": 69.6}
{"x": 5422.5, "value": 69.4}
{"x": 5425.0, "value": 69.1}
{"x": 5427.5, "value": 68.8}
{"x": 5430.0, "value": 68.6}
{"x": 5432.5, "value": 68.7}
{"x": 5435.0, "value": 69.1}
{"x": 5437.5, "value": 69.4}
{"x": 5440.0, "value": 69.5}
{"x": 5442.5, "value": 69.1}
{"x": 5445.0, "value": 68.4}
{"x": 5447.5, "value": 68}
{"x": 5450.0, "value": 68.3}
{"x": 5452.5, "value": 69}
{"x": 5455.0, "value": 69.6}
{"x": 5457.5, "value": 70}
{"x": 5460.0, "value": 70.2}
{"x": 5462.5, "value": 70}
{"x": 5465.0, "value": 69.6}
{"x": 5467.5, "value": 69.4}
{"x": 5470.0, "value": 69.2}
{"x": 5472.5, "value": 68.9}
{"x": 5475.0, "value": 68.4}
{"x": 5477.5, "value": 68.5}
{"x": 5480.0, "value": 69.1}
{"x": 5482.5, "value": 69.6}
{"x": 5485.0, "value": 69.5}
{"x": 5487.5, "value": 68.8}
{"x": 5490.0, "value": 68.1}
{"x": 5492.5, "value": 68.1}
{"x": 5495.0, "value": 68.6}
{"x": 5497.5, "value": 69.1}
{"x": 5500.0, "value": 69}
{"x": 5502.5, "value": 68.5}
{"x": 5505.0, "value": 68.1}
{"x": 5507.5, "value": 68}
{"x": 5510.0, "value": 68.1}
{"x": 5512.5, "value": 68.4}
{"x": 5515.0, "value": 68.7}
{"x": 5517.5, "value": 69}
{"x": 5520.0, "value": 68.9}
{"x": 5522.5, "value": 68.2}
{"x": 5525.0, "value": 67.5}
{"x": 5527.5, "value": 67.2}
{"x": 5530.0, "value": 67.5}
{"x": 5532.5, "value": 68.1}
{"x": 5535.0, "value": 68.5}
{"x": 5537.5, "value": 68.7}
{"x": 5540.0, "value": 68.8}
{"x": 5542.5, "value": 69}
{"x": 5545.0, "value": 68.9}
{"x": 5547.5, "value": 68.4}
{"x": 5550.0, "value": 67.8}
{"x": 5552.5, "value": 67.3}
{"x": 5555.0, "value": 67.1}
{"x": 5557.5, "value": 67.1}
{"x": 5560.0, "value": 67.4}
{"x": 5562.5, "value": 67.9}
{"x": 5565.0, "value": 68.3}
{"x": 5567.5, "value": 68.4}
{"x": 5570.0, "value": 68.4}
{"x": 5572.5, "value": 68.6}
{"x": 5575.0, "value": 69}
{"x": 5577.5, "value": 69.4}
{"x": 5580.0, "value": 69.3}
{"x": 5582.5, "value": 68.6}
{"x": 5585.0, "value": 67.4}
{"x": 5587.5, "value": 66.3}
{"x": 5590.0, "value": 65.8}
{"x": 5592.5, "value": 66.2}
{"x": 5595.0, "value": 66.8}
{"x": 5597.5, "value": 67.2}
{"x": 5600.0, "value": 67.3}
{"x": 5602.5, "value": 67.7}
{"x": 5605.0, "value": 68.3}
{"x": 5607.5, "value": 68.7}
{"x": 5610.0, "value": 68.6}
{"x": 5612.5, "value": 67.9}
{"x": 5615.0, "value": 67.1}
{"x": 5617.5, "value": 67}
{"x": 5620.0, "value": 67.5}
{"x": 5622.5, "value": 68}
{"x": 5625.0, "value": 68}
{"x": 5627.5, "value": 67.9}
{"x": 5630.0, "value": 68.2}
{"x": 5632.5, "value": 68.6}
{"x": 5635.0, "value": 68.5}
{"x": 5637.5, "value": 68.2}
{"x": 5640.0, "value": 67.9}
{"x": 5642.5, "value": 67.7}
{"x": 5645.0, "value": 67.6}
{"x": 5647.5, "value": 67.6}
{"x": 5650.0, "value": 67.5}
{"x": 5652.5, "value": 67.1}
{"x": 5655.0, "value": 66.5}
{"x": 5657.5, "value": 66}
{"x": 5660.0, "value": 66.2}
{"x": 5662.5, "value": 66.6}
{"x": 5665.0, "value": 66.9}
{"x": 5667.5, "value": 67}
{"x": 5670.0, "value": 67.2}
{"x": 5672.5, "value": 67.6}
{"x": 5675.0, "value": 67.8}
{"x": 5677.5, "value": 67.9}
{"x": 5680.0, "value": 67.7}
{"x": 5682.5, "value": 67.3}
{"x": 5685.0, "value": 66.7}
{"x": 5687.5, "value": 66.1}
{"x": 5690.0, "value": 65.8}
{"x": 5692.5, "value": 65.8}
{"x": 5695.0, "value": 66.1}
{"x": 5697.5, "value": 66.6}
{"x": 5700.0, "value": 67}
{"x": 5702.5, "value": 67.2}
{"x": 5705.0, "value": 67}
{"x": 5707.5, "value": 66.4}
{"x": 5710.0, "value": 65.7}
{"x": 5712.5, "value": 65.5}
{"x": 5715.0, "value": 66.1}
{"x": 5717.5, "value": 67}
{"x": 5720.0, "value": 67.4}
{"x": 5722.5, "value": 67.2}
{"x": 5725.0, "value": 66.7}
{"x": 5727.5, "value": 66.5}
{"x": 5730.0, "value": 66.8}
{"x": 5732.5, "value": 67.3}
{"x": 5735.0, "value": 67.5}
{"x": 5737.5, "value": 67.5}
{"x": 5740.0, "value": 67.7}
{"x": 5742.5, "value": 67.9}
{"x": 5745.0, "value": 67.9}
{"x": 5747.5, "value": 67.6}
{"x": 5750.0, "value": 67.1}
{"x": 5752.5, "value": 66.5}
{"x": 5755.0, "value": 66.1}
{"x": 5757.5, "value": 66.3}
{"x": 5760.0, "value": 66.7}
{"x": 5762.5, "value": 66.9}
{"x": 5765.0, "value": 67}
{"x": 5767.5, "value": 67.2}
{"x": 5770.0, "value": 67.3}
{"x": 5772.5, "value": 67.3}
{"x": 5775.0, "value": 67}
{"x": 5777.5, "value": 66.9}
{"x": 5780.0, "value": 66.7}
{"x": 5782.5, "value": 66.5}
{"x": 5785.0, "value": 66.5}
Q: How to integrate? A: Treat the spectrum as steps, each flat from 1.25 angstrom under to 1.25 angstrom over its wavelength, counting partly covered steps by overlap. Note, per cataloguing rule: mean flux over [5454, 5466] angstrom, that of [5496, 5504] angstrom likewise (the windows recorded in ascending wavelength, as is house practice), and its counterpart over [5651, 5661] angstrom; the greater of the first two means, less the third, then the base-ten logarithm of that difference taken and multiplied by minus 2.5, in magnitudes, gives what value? -1.3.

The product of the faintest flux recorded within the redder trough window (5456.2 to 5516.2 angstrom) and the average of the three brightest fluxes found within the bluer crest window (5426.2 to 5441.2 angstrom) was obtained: 4715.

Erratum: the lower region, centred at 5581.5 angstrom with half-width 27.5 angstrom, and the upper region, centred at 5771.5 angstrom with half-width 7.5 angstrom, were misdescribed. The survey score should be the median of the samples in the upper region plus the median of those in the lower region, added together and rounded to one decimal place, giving 134.9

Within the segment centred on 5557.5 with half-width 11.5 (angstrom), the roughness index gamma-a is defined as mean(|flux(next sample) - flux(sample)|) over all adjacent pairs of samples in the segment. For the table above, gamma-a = 0.325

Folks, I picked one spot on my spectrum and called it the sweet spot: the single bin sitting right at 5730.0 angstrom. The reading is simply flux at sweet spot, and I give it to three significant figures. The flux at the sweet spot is 66.8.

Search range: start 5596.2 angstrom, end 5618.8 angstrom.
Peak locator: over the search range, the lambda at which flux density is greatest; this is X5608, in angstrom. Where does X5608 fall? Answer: 5607.5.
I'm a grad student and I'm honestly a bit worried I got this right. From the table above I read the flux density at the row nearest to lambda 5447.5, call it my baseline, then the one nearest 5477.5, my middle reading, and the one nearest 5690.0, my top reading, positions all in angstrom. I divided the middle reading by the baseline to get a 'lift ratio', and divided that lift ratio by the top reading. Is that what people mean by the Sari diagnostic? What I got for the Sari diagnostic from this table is 0.0153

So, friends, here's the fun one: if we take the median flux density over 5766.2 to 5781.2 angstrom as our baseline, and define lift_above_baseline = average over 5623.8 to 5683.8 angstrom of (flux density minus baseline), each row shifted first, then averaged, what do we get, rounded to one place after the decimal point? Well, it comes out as 0.4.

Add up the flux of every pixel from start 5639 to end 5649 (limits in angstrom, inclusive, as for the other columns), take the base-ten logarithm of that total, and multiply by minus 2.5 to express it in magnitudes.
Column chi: -6.08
